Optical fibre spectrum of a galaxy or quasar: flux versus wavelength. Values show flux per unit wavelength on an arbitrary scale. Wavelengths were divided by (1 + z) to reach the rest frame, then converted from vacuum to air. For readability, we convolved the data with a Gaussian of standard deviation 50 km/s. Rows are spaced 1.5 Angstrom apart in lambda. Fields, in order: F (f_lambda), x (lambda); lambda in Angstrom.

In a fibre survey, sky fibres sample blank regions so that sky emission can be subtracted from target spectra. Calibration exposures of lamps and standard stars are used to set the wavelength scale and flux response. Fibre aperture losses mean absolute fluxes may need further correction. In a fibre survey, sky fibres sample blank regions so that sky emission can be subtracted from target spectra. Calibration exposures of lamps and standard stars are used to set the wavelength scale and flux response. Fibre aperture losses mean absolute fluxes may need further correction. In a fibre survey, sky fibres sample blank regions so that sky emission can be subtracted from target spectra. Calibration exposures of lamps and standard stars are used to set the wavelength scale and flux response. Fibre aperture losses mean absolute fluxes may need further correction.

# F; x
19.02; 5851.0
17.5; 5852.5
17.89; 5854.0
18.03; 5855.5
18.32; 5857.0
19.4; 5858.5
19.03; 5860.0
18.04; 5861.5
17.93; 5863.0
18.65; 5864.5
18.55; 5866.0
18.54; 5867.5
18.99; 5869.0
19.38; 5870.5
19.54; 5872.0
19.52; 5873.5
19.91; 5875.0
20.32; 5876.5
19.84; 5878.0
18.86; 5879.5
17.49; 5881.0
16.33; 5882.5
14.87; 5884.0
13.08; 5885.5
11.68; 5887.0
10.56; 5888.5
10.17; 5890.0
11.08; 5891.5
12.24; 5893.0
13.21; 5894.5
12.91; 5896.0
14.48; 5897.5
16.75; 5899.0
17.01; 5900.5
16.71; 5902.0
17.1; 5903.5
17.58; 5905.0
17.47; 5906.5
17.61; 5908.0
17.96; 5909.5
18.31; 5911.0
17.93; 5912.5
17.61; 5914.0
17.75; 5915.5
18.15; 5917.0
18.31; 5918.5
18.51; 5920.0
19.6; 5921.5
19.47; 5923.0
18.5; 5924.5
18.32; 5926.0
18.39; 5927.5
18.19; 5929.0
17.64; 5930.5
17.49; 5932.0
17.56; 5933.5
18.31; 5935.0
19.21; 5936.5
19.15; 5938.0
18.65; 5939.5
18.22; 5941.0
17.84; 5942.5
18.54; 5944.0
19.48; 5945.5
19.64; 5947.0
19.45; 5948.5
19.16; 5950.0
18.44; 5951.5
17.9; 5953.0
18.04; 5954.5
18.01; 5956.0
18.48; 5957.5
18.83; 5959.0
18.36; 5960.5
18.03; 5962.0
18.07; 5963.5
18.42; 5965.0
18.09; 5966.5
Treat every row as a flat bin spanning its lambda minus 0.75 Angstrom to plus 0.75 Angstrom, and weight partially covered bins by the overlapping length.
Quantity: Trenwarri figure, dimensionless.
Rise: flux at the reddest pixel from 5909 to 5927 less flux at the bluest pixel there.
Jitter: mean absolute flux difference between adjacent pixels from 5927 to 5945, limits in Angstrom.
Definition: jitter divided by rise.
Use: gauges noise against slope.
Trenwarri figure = 1.18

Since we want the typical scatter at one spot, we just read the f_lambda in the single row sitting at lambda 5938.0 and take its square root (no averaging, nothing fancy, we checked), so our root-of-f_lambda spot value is 4.38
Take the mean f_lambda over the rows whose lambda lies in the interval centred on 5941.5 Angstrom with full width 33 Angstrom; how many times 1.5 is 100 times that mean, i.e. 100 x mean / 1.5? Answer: 1231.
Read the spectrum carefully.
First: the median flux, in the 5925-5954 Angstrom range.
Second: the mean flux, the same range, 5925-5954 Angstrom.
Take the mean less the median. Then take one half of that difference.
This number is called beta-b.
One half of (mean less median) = 0.06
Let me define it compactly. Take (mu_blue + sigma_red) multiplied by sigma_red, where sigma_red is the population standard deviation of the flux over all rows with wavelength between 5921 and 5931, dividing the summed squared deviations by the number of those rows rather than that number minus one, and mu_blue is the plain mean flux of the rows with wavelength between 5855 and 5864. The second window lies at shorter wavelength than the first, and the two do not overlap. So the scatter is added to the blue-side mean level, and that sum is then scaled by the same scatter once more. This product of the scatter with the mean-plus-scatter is 12.5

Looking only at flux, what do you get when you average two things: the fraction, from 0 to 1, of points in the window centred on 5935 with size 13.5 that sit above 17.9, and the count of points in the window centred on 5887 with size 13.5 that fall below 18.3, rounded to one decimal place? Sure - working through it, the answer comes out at 4.8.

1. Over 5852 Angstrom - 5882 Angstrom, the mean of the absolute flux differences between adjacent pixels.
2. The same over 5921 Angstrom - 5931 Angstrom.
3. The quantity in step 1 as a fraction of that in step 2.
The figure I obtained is 1.3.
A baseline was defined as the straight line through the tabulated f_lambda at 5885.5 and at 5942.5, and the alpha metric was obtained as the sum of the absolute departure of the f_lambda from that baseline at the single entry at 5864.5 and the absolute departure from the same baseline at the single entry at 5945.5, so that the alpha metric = 9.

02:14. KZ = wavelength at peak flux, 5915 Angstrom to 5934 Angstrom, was 5921.5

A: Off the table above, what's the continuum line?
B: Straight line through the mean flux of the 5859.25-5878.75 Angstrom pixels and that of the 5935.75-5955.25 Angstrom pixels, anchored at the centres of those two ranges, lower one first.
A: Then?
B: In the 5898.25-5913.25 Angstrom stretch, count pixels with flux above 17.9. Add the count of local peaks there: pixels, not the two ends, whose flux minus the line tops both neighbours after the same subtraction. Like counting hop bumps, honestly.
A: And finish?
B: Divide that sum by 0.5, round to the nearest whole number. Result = 12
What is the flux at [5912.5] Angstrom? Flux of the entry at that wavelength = 17.93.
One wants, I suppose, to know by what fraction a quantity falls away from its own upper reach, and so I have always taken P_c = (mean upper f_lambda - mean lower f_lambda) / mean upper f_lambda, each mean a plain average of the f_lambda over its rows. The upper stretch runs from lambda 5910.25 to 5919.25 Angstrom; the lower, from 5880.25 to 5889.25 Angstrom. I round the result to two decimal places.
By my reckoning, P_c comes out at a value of 0.22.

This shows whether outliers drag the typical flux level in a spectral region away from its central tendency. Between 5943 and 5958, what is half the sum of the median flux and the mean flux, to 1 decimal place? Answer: 18.6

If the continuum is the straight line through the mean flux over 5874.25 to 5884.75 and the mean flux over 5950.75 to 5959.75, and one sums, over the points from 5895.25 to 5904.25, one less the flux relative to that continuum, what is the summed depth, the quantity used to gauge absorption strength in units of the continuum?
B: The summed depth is 0.80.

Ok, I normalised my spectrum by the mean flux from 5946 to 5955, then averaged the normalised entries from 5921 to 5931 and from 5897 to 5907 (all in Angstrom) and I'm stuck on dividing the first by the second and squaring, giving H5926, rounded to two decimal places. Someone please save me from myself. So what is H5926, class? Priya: 1.23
